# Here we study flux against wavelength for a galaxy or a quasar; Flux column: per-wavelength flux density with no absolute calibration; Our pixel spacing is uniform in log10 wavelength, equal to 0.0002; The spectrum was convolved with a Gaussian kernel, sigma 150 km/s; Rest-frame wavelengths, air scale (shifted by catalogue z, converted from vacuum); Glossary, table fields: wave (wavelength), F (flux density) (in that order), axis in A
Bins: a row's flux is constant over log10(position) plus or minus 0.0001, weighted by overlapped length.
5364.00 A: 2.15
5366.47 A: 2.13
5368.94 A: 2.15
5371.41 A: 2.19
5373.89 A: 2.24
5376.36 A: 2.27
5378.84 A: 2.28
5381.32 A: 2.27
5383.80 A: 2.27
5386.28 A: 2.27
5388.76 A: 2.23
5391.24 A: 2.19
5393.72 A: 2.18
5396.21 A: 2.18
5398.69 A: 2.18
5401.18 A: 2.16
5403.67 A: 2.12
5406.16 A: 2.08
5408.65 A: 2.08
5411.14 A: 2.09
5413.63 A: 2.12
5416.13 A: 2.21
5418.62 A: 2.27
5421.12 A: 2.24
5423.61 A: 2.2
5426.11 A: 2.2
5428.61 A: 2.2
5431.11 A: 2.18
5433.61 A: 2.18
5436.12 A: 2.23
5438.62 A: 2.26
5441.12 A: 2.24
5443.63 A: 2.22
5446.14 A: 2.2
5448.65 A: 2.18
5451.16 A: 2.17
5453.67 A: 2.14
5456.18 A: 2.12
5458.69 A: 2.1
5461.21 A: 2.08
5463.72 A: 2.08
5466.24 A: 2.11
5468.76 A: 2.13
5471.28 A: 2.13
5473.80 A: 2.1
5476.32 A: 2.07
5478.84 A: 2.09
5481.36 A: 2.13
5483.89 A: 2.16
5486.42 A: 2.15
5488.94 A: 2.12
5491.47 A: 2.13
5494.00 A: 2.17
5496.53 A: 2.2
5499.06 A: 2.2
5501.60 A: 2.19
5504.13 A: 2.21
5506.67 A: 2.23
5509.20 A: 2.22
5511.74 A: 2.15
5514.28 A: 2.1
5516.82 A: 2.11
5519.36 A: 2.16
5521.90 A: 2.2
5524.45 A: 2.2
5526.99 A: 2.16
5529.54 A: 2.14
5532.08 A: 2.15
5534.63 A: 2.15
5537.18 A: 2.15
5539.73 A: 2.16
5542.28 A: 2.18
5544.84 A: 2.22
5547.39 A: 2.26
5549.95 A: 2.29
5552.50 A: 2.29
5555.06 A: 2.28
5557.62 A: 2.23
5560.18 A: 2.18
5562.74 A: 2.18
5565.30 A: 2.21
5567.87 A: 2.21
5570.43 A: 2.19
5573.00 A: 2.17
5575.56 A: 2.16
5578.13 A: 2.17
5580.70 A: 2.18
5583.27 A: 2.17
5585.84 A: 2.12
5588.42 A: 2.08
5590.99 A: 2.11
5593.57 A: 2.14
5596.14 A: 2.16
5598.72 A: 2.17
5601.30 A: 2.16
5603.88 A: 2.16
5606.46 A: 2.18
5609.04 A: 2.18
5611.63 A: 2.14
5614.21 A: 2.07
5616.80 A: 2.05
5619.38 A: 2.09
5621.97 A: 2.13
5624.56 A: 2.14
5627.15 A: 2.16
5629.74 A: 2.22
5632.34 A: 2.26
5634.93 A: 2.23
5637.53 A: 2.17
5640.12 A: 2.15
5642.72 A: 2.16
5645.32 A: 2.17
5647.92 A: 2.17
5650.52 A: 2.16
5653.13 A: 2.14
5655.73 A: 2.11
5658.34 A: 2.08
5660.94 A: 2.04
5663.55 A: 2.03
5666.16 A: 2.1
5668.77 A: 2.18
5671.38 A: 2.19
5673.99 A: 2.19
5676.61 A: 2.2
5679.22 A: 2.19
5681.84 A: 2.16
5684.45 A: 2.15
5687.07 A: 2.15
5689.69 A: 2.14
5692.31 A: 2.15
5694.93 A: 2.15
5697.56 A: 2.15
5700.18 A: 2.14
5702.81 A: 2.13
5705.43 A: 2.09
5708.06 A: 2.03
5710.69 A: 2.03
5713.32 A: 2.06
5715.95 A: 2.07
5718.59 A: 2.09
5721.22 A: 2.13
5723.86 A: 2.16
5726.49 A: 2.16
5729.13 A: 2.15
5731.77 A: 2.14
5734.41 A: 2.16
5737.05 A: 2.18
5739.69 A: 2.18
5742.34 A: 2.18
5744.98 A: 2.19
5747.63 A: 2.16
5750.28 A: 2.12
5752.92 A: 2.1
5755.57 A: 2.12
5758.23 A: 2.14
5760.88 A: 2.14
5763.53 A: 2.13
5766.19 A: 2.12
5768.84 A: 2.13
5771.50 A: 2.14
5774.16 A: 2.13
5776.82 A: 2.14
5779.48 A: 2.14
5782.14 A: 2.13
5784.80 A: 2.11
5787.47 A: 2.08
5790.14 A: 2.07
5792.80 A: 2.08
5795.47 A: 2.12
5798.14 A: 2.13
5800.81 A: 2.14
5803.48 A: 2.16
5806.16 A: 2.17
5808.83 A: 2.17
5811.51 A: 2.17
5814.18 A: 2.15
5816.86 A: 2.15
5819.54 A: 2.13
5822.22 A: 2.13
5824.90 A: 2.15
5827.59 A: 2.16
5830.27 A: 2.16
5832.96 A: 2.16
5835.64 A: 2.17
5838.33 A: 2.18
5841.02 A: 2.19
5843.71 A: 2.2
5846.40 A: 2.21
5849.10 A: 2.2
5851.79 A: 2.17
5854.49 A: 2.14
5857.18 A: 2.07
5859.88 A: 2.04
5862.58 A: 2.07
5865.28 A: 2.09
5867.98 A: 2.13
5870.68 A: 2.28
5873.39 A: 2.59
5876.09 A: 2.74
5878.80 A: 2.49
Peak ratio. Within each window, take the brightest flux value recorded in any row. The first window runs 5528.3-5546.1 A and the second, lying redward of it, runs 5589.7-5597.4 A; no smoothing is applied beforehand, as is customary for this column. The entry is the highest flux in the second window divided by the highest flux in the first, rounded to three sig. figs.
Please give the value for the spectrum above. 0.973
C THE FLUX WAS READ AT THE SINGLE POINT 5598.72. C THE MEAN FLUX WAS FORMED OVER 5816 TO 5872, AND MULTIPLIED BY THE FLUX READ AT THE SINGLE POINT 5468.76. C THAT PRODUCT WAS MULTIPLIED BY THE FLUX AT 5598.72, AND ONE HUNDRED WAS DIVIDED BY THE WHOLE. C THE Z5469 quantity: 10.1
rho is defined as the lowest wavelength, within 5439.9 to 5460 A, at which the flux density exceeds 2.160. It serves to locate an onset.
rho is 5441.12 A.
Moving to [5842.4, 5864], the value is 5843.71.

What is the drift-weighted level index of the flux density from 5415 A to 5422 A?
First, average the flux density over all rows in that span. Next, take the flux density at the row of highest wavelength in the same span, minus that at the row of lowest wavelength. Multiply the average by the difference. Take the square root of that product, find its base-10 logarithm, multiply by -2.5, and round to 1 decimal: 1.5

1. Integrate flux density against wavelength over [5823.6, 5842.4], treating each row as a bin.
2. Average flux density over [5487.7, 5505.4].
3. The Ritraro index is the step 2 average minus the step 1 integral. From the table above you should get -38.6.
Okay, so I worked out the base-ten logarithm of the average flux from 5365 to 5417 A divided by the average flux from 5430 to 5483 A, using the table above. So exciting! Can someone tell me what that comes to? 0.007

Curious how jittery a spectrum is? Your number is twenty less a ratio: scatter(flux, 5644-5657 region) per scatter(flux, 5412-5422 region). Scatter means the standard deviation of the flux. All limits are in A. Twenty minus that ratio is 19.6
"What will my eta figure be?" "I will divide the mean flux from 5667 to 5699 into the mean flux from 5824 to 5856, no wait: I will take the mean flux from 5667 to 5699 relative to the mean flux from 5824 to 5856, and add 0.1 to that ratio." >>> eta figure 1.10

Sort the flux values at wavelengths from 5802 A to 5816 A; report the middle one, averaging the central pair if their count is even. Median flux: 2.17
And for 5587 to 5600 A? 2.14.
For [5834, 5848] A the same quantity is 2.19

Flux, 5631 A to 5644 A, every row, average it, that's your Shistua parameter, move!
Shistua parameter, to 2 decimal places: 2.19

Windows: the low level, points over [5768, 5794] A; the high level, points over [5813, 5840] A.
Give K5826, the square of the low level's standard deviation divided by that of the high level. 3.1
